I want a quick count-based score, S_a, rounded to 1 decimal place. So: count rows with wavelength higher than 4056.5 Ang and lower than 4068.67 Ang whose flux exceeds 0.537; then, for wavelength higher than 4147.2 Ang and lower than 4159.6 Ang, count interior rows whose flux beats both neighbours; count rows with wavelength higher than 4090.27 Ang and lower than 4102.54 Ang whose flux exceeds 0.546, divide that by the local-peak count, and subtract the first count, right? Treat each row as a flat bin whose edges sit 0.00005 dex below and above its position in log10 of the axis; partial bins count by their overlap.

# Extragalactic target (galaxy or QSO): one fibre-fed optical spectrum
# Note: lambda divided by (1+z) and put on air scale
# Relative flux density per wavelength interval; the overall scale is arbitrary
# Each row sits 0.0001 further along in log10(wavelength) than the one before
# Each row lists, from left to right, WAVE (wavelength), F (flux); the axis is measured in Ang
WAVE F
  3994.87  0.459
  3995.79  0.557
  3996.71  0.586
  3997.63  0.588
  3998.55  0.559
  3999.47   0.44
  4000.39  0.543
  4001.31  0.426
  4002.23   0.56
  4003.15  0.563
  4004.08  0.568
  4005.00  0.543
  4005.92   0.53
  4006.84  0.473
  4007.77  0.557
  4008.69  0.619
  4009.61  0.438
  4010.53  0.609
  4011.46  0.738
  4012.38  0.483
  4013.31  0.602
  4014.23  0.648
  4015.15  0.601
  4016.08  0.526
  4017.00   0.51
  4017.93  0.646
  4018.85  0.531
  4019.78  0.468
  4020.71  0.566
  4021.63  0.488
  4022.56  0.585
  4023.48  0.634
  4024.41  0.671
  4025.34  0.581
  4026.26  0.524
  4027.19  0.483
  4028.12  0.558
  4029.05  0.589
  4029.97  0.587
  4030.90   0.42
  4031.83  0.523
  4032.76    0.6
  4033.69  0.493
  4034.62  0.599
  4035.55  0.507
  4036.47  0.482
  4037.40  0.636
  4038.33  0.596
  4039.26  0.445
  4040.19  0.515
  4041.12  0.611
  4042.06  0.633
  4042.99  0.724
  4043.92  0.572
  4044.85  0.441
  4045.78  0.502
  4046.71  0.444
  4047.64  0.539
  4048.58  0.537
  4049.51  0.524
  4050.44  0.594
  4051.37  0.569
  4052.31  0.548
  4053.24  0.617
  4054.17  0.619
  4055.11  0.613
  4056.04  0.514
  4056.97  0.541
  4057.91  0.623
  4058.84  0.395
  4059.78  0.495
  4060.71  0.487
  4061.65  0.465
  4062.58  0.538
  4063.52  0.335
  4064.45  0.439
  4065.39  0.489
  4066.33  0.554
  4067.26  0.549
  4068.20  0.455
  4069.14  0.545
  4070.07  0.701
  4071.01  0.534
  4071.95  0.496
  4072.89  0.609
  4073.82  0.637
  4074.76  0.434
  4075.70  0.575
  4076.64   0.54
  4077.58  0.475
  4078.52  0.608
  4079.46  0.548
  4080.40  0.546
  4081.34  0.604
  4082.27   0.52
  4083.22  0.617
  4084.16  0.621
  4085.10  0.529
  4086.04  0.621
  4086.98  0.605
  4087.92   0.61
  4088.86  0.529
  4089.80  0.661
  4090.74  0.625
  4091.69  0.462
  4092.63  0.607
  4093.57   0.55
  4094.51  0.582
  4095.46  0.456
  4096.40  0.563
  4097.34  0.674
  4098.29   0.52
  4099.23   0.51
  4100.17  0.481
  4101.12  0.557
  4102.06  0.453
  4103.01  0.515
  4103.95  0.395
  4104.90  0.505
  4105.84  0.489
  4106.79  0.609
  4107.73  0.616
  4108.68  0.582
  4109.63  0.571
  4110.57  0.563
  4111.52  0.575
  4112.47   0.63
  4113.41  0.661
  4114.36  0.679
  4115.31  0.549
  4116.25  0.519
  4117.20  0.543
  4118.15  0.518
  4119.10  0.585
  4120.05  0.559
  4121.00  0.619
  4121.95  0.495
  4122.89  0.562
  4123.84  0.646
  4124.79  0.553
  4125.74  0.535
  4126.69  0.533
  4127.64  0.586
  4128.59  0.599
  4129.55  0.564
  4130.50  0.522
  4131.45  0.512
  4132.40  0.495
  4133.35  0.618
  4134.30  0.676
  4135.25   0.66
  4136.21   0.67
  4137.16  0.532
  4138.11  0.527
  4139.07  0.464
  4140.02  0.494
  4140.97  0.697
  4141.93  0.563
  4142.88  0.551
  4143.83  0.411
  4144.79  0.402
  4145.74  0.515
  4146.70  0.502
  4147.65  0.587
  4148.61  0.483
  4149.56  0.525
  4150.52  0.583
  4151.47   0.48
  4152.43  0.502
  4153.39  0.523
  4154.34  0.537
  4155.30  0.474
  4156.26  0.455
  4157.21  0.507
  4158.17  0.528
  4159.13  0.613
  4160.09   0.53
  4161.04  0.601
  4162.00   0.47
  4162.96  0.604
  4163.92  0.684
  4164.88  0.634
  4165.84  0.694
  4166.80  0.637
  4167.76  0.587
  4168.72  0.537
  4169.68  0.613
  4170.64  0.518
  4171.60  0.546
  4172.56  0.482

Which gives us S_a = -1.5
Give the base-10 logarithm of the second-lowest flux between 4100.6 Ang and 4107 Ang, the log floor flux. -0.344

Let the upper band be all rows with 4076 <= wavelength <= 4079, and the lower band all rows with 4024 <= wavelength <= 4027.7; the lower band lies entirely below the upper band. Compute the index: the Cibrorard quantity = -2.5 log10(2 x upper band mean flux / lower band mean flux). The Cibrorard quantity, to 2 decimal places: -0.71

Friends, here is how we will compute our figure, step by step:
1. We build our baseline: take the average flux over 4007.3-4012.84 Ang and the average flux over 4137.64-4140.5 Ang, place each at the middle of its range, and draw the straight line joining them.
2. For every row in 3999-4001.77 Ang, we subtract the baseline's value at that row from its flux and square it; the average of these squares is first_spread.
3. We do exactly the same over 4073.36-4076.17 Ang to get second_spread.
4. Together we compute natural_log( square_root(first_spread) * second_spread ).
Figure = -7.0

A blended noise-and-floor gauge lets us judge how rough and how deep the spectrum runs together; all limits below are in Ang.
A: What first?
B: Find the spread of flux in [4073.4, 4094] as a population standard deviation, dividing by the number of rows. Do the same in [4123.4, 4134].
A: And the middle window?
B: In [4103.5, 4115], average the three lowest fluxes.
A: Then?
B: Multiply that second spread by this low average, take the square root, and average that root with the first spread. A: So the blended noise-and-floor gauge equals 0.102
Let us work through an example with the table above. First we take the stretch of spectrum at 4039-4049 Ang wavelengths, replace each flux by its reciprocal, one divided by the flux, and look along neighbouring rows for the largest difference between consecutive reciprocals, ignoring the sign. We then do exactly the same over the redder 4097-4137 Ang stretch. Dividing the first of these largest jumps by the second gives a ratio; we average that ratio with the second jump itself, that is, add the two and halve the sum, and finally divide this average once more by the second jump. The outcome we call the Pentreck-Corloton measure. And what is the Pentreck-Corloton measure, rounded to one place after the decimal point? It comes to 1.2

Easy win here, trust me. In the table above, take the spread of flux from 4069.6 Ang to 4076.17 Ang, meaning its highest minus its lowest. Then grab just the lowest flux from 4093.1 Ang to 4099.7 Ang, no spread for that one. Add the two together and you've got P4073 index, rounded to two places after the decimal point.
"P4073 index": 0.72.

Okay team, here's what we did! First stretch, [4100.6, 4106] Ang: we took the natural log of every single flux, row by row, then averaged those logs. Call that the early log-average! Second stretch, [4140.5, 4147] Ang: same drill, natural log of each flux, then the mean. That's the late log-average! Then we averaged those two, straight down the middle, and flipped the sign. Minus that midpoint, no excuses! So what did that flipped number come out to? 0.699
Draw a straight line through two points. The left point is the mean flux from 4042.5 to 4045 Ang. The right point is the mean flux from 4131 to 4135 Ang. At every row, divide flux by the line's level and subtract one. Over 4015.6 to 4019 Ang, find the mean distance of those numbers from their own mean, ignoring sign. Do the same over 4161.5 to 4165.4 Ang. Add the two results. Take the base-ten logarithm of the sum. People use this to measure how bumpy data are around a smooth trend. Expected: -0.72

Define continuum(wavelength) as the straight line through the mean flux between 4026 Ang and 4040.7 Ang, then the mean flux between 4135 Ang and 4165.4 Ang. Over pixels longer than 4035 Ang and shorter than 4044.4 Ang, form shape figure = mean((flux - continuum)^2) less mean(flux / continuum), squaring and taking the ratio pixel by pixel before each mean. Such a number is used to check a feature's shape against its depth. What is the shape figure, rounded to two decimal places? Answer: -1.06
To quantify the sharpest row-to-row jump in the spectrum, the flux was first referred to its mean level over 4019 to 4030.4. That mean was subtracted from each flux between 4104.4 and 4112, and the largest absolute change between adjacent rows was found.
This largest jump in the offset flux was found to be 0.120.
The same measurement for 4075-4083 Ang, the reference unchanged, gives 0.133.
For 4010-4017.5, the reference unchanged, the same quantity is 0.255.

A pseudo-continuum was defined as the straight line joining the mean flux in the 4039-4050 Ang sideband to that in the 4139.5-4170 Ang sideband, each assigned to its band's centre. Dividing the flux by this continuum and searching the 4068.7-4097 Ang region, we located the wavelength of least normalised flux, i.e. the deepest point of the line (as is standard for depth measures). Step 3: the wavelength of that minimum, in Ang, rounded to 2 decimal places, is 4074.76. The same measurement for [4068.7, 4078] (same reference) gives 4074.76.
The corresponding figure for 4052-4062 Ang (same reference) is 4058.84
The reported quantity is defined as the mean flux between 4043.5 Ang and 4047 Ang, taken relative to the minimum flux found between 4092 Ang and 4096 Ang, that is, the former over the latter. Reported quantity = 1.1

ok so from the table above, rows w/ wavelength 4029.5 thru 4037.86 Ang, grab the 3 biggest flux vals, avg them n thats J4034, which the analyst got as 0.61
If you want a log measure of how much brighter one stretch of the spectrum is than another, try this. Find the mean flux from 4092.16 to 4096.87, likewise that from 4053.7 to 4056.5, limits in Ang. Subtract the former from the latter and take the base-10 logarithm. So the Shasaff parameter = -1.5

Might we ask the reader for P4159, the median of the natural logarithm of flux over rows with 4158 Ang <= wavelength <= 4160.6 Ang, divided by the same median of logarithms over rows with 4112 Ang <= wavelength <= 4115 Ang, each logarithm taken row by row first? 1.53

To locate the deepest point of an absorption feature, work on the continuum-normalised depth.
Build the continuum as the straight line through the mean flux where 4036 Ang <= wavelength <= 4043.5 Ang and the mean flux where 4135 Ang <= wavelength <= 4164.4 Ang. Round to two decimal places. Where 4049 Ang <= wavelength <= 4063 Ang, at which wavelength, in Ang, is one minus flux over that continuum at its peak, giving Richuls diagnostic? 4058.84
